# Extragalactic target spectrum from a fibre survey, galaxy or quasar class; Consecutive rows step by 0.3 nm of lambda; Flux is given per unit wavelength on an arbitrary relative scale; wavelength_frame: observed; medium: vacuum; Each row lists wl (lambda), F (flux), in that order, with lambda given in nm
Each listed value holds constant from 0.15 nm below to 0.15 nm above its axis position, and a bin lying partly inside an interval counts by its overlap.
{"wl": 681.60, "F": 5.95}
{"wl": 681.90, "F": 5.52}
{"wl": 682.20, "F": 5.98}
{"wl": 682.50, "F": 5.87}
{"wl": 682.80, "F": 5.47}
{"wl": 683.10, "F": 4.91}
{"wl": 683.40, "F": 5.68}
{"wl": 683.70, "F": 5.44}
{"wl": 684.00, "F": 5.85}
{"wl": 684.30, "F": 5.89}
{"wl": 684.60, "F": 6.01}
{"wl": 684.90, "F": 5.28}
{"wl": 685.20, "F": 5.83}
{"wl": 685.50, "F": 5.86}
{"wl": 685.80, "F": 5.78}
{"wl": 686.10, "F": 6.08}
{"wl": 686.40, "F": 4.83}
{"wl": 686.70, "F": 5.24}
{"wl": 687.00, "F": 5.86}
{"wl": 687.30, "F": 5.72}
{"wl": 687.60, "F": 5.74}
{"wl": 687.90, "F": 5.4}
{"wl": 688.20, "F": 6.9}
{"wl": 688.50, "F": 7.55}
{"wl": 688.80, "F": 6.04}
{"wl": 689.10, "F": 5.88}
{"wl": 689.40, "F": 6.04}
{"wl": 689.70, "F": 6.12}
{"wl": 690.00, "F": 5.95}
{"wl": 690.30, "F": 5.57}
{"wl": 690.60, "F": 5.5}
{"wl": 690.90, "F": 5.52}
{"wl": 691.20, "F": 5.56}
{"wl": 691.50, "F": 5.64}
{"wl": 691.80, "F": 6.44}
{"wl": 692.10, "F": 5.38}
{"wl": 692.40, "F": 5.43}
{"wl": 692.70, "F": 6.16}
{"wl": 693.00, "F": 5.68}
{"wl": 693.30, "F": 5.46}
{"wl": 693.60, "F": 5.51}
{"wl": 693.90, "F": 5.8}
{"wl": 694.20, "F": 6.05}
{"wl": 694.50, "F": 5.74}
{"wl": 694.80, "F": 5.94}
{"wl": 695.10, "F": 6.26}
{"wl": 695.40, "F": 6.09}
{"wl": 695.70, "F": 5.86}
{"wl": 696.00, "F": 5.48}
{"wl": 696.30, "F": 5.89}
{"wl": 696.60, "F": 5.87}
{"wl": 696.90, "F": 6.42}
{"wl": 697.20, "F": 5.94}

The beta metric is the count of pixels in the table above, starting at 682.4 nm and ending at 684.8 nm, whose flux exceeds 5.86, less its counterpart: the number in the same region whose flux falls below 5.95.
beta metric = -4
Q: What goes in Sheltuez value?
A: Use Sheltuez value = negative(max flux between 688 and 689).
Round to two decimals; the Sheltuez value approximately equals -7.55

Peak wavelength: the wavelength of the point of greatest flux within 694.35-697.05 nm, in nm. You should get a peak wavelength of 696.90 nm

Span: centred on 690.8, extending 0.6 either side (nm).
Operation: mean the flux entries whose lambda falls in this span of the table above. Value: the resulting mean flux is 5.54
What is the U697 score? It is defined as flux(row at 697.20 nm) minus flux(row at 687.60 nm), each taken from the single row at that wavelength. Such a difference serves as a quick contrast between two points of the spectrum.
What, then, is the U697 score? 0.20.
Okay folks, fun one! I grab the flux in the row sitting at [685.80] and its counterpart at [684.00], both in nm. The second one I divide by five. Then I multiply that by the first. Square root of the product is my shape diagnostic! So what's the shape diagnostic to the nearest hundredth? 2.60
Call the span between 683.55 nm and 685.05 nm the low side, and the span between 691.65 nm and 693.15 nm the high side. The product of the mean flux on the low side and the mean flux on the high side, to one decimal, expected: 33.1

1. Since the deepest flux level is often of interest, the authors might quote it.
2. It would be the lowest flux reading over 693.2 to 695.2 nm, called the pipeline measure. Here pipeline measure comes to 5.46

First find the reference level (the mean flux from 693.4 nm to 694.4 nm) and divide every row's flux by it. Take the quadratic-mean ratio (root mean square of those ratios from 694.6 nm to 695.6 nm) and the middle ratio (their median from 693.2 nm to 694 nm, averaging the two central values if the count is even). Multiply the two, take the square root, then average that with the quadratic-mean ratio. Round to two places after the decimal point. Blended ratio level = 1.03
